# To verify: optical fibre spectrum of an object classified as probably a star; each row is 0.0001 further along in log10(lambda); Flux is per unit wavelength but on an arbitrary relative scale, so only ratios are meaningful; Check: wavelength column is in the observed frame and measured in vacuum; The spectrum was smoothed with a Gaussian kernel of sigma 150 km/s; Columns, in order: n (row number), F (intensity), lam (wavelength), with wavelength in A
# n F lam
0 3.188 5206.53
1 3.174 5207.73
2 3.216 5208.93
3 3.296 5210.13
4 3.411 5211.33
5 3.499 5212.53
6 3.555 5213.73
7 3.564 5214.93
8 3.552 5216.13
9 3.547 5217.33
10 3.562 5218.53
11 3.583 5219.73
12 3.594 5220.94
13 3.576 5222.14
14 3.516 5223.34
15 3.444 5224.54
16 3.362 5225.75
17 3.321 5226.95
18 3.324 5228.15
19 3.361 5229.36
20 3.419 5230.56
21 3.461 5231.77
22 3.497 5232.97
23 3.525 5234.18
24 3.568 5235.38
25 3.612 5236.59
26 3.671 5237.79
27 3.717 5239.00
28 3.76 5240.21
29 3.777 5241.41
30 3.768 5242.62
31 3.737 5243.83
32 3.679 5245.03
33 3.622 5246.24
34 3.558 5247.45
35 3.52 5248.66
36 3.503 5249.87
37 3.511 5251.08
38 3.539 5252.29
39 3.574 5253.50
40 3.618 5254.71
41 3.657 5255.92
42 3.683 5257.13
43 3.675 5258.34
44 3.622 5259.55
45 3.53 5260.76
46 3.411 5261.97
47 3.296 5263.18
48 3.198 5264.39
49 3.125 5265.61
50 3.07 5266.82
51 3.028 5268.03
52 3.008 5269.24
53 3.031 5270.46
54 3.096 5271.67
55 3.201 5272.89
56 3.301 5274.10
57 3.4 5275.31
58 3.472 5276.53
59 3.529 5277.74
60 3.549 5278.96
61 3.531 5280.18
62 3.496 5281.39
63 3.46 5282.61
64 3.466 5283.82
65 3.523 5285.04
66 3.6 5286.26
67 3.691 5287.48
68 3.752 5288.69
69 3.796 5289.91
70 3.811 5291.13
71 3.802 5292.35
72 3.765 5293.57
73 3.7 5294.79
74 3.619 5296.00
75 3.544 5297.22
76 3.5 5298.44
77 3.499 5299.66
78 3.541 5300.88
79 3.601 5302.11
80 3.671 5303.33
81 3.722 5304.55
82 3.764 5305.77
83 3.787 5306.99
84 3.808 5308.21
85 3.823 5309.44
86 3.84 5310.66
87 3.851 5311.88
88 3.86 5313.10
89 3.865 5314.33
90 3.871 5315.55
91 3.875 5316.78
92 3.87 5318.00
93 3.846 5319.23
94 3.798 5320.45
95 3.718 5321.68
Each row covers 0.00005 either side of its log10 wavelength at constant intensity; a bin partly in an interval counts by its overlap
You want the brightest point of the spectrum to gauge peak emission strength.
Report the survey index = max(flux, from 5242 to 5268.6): 3.768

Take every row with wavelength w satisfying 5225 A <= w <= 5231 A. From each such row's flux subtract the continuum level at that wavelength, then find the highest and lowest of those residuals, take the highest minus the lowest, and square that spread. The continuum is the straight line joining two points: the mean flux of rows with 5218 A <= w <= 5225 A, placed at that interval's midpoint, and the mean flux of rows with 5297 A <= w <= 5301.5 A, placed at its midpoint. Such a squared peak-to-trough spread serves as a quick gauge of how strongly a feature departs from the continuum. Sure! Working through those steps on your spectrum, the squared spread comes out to 0.010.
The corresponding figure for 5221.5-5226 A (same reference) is 0.045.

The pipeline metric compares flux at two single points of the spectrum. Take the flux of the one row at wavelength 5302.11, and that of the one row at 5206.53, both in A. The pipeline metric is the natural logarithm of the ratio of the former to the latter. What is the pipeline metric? 0.12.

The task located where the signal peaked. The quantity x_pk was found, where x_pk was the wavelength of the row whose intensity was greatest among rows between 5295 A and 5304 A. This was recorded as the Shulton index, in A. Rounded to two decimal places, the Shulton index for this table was 5303.33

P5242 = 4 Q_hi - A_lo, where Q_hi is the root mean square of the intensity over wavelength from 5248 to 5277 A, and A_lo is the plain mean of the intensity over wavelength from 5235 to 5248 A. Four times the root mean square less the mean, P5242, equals 9.9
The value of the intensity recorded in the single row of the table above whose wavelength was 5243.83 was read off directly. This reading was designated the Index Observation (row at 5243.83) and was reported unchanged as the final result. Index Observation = 3.737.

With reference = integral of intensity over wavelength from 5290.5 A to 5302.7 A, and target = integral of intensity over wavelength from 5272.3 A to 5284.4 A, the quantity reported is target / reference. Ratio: 0.94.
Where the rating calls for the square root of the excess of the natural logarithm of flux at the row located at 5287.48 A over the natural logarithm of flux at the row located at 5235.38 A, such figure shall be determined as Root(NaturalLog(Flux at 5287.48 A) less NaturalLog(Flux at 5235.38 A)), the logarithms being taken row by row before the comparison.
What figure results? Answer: 0.18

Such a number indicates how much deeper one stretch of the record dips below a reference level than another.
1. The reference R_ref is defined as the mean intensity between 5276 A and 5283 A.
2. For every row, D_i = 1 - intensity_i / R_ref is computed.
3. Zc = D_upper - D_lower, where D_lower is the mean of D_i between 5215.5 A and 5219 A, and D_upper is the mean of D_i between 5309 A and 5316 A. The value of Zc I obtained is -0.085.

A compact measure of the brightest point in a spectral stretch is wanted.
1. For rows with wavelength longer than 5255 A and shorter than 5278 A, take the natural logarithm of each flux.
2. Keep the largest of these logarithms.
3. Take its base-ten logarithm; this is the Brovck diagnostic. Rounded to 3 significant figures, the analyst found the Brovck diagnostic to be 0.115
